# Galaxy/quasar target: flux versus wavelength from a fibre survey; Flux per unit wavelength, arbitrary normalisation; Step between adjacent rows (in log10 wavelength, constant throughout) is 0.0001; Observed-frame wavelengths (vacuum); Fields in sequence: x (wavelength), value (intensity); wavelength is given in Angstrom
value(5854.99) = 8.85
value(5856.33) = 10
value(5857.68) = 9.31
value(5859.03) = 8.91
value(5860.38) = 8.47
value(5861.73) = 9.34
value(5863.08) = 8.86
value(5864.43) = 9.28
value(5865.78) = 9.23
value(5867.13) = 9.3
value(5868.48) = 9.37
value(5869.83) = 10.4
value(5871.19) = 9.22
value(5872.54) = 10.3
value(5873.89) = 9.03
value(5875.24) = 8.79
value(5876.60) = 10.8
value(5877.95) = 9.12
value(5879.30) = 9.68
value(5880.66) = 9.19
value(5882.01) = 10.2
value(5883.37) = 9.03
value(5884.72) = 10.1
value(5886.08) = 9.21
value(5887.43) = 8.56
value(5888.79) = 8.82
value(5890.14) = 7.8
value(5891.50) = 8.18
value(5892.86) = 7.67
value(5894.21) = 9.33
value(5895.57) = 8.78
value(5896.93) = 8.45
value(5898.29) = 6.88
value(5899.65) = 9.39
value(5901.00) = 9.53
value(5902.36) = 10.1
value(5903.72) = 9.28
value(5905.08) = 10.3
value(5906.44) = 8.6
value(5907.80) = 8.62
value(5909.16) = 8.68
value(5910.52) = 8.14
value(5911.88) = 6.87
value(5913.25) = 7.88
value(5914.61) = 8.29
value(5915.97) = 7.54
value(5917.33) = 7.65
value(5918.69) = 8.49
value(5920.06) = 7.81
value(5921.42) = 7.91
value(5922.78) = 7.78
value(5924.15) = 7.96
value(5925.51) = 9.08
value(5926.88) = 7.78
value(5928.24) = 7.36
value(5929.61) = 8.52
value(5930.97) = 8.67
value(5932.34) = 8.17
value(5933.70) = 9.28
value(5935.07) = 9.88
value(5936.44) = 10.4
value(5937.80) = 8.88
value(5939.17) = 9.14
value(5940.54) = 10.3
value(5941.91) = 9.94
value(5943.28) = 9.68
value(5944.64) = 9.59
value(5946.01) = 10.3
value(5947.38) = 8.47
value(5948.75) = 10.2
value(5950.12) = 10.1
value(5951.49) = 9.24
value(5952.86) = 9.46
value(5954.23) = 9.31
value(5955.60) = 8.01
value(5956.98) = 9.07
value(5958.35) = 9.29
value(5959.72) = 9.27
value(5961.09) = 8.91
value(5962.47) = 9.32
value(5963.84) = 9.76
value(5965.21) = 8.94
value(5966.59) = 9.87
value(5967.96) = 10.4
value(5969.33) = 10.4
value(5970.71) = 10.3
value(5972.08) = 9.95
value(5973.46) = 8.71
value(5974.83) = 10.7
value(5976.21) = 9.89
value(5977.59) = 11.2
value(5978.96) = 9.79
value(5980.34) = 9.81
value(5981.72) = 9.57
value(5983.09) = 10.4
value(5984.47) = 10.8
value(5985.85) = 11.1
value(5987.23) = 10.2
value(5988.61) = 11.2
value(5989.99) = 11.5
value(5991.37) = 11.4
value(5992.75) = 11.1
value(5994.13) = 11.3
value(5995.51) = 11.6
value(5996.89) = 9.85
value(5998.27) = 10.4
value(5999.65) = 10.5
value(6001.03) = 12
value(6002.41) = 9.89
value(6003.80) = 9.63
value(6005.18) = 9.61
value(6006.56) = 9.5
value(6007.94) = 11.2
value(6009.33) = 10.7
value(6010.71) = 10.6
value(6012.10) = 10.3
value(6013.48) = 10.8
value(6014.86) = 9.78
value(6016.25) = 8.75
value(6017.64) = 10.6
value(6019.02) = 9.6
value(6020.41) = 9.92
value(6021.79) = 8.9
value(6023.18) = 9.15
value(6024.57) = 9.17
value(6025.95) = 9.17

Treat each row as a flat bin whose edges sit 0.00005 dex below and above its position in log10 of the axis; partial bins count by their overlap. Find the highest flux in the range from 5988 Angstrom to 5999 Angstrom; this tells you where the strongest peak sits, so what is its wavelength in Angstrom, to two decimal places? 5995.51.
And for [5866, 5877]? 5876.60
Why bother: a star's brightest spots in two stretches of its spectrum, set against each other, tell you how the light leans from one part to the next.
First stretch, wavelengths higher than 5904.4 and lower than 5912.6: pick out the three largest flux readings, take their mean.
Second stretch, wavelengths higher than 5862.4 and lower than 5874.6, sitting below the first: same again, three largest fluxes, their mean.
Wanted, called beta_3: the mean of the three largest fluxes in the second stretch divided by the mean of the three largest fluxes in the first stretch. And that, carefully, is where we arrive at 1.09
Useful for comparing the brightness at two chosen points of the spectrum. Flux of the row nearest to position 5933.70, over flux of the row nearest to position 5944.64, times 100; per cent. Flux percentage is 97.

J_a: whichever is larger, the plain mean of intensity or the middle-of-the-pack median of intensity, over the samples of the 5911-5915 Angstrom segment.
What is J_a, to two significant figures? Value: 7.9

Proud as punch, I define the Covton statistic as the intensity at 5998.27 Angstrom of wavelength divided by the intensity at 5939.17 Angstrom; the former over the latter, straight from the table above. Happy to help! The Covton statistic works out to 1.14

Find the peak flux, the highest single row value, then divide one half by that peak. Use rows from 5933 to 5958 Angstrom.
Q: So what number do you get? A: 0.0481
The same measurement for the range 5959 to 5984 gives 0.0446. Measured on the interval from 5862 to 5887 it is 0.0463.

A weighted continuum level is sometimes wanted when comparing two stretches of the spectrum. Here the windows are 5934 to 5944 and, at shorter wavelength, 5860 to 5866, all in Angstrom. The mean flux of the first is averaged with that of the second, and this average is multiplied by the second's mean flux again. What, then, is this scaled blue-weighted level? 85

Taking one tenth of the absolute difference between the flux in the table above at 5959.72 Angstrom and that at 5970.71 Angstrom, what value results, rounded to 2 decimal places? 0.10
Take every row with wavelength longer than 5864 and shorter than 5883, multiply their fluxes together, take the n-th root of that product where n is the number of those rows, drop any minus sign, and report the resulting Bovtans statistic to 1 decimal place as 9.5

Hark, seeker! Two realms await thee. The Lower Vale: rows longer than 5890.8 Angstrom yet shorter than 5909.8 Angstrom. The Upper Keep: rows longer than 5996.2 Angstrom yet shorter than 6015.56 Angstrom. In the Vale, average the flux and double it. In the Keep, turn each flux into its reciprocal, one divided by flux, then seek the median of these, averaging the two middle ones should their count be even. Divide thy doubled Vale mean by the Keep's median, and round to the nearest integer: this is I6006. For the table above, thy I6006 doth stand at 183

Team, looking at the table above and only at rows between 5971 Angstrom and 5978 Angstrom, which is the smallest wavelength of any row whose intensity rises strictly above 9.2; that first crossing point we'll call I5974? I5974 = 5972.08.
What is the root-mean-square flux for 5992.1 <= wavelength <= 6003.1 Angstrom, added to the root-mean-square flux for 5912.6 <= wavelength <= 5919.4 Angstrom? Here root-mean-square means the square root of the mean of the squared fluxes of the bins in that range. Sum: 18.8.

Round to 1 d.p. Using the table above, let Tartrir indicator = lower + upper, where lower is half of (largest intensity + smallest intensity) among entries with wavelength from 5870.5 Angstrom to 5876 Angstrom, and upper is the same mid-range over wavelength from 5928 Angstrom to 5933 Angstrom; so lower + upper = 17.6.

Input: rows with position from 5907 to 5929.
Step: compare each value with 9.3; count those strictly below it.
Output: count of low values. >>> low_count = 16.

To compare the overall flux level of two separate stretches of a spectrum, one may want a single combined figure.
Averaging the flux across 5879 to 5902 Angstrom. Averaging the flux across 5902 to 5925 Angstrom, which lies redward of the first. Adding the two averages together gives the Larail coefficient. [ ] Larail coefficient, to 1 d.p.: 17.2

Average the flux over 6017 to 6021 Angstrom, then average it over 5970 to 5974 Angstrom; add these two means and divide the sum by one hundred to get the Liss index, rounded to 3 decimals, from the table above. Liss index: 0.197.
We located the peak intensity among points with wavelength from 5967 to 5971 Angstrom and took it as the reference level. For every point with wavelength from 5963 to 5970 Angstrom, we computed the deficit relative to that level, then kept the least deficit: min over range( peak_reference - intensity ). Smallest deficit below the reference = 0.0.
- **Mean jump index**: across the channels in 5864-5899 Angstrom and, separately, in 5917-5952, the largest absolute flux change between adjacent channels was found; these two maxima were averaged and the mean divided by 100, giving 0.0192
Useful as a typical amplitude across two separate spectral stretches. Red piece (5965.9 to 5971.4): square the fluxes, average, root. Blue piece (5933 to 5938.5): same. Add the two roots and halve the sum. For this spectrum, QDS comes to 9.9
